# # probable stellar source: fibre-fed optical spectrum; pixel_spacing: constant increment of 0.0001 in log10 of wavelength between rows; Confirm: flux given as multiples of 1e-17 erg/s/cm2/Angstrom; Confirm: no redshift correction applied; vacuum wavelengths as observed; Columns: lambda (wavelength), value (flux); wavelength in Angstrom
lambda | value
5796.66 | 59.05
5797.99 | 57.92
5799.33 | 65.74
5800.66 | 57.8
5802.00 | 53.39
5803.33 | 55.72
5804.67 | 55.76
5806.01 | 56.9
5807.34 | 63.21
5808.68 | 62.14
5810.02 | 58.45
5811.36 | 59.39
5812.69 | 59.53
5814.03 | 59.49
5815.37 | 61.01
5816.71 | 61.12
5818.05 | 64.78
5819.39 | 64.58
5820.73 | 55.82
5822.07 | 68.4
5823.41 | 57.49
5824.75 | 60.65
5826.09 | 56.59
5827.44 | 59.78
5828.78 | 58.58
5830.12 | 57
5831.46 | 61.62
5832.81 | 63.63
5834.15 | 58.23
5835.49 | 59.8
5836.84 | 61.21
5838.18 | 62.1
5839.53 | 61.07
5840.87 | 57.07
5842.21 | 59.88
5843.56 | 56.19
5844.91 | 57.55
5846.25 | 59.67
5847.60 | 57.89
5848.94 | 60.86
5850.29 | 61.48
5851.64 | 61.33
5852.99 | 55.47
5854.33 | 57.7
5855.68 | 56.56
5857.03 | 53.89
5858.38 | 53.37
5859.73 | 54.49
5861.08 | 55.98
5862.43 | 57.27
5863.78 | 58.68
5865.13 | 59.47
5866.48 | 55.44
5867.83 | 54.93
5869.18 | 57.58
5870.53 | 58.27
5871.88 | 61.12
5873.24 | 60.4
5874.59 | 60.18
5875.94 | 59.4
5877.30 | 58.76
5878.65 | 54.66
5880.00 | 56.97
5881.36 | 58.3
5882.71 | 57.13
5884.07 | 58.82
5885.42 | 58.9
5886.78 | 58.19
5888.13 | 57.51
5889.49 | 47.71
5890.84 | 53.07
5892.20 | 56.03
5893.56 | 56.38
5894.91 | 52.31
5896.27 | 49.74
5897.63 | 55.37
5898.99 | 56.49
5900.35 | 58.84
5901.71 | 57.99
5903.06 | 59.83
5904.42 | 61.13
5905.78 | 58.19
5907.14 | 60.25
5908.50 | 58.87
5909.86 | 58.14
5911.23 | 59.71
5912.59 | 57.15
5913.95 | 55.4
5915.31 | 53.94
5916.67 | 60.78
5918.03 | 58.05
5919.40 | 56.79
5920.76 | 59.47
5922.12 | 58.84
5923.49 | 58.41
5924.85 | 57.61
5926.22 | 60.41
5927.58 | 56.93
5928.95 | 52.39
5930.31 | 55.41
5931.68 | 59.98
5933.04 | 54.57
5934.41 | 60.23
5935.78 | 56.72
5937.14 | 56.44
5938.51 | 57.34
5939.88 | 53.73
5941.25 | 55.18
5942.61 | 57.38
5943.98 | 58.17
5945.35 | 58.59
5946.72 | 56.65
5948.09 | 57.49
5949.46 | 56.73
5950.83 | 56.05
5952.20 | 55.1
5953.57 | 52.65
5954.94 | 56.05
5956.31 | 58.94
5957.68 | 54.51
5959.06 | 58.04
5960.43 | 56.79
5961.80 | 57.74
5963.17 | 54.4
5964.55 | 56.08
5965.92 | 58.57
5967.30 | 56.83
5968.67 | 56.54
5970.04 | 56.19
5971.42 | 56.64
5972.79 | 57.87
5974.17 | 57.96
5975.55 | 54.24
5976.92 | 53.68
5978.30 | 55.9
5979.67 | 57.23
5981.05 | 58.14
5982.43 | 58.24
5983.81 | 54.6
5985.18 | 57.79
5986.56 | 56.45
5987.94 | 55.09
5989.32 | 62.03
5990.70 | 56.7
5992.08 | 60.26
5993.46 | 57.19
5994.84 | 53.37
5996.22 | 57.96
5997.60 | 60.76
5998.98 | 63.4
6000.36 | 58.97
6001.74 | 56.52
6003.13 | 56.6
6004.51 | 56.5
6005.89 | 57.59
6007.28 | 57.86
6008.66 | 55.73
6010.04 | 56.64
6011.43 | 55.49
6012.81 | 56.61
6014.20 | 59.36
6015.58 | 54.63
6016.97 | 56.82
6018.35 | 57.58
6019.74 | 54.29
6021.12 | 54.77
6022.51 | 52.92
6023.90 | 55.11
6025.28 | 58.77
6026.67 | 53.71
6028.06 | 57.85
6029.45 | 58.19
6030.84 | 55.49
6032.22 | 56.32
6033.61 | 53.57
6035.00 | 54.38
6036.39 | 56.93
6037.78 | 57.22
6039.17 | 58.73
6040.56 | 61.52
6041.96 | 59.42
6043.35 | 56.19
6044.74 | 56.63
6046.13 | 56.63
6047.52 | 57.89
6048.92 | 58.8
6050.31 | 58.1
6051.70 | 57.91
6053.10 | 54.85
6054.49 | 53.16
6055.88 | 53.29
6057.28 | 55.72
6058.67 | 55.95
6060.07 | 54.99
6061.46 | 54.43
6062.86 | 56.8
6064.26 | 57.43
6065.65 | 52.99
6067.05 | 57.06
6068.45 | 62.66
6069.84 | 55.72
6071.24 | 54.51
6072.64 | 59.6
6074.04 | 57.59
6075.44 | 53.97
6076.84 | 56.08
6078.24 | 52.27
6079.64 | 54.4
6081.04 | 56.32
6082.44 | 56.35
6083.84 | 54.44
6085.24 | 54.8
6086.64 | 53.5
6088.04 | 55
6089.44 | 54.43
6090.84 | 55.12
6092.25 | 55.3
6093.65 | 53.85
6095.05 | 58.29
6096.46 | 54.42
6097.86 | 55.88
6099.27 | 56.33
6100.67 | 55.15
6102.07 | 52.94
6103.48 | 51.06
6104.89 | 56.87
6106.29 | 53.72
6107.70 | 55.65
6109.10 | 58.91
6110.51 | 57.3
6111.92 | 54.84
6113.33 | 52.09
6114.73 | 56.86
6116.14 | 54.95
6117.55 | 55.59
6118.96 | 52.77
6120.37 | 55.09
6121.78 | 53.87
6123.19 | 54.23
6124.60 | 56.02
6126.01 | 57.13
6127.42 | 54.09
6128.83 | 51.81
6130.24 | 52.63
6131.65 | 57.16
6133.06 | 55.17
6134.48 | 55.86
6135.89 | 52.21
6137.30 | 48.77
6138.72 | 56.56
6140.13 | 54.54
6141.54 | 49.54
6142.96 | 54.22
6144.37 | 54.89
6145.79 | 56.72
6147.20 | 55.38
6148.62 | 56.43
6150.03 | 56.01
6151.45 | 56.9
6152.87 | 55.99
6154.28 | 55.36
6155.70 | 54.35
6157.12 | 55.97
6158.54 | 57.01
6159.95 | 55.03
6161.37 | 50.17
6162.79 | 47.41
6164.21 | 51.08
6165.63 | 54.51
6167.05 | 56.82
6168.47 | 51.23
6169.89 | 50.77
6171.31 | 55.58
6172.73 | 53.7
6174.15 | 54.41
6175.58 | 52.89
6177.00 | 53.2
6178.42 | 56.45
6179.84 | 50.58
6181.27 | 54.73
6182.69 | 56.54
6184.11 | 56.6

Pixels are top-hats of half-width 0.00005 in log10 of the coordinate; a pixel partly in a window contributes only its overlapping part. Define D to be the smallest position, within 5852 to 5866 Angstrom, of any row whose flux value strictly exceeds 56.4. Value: 5854.33 Angstrom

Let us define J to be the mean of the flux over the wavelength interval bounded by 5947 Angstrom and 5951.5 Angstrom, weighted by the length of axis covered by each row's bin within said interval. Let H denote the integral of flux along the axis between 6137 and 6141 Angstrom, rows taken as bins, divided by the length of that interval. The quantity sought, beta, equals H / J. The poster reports 0.94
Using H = 53.6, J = 56.7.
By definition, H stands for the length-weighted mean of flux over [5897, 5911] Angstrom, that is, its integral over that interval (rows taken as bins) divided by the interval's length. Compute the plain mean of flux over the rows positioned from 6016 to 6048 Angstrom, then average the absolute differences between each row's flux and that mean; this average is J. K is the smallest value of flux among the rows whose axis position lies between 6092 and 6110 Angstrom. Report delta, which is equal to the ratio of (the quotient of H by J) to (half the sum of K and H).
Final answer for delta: 0.65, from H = 59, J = 1.64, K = 51.06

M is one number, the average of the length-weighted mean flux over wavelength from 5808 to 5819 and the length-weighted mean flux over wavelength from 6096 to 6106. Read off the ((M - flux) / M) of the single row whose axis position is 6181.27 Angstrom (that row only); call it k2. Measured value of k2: 0.05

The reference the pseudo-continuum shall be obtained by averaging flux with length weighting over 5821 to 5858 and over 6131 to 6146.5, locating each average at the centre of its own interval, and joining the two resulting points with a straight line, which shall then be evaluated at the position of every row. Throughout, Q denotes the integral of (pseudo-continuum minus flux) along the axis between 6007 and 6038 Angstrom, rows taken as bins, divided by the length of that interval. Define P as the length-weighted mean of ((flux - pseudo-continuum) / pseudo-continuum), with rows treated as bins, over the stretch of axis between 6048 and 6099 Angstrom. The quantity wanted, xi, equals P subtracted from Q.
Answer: 0.1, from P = 0.009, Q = 0.1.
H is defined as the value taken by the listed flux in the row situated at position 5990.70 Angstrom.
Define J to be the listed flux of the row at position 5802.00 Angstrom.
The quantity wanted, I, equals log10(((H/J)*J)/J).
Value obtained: 0.026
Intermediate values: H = 56.7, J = 53.39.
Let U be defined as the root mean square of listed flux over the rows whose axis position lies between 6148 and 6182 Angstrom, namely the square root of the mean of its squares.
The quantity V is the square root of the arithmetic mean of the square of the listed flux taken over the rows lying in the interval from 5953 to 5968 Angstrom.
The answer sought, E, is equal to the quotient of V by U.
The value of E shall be 1.04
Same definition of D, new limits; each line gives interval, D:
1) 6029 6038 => 6029.45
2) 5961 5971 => 5961.80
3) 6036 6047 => 6036.39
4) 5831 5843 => 5831.46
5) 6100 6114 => 6104.89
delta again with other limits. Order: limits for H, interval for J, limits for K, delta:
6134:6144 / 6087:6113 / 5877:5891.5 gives 0.77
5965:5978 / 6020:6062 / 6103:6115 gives 0.60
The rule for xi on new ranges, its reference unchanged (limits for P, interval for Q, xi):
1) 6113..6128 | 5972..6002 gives -0.8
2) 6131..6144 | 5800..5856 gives 0.0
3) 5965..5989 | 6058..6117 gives -0.5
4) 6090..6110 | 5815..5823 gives -2.9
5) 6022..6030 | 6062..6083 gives -1.0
